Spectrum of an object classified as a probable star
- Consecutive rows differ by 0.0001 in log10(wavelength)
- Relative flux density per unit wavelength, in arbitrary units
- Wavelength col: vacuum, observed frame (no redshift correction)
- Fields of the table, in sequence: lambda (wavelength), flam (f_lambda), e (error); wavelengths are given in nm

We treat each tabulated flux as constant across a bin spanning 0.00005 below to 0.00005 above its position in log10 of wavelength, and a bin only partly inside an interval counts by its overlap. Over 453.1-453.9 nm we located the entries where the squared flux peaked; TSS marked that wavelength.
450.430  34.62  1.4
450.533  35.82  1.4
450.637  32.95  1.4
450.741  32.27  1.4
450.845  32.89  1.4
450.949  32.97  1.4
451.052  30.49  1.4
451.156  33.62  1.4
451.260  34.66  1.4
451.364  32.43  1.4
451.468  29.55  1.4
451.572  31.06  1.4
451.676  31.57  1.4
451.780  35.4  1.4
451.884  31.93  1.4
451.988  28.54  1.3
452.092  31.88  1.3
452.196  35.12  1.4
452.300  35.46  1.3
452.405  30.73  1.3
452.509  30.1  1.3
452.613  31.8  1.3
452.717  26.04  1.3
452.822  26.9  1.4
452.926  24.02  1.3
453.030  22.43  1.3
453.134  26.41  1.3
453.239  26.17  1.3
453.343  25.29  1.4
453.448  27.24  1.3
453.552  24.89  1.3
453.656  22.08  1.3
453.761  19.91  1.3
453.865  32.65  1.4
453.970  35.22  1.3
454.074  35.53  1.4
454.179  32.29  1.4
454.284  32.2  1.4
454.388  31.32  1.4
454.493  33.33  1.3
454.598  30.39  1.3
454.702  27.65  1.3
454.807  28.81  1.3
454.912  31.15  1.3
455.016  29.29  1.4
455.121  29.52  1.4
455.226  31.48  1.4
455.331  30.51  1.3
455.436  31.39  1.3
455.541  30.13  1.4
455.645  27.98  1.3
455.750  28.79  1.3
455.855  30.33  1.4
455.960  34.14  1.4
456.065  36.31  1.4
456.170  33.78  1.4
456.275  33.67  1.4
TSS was 453.865 nm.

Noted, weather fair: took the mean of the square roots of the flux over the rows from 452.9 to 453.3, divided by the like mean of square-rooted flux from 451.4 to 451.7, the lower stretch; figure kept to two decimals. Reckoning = 0.90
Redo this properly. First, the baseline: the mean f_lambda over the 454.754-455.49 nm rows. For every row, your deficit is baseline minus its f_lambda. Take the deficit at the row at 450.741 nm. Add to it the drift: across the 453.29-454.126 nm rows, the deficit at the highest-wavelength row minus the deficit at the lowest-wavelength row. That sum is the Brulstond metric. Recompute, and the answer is -12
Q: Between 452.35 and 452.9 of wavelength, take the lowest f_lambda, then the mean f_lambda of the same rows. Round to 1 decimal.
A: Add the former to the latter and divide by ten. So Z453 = 5.5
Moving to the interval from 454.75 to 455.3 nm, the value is 5.9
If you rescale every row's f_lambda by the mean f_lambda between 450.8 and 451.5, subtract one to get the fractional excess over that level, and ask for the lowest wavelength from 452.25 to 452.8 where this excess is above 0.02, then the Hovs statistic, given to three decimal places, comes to 452.300 nm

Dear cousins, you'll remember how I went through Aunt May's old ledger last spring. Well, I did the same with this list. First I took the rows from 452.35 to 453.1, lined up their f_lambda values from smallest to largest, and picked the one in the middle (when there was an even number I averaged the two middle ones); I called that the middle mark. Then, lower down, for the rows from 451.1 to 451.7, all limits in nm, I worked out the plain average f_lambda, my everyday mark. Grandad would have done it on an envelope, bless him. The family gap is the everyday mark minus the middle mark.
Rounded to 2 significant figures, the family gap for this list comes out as 5.2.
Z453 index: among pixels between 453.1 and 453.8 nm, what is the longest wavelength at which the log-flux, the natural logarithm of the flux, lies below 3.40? 453.761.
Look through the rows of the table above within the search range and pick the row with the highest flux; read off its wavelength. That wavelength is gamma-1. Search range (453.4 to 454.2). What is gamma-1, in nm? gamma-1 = 454.074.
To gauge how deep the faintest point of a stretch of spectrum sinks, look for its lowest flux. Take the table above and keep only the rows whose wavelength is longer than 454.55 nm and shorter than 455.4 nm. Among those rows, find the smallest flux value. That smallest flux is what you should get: 27.65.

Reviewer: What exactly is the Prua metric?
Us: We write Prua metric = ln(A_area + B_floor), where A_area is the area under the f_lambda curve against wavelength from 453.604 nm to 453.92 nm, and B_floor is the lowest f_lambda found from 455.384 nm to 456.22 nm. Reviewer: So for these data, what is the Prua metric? 3.58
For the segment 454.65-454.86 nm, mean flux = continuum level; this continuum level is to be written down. 28.2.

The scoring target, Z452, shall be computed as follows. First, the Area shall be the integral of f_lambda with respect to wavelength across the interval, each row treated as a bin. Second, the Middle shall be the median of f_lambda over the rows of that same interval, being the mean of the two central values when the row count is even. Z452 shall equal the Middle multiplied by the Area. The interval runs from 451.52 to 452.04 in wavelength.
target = 521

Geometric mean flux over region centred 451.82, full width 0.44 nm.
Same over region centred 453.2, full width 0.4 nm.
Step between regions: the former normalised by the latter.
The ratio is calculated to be 1.27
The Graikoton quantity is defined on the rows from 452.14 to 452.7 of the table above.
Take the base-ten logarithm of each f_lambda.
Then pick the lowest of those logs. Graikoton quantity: 1.48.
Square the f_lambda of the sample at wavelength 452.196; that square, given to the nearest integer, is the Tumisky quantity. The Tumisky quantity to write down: 1233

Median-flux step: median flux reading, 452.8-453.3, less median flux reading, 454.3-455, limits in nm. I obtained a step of -5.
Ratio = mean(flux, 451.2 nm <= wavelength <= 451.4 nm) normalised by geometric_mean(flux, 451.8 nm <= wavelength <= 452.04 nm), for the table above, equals 1.11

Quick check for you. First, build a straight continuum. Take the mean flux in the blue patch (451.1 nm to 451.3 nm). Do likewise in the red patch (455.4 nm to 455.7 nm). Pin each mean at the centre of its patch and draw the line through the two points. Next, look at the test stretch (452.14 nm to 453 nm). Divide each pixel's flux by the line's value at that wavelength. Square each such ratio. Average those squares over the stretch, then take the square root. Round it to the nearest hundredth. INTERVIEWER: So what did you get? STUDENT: 0.92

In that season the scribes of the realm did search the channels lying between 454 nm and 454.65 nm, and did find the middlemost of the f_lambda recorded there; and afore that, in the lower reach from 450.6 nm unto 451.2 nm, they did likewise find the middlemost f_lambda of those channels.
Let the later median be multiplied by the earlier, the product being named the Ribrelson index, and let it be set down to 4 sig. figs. 1062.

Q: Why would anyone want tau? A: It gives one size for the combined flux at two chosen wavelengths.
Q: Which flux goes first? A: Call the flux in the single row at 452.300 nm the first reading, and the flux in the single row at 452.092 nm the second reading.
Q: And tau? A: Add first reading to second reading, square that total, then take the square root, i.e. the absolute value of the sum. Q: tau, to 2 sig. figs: 67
